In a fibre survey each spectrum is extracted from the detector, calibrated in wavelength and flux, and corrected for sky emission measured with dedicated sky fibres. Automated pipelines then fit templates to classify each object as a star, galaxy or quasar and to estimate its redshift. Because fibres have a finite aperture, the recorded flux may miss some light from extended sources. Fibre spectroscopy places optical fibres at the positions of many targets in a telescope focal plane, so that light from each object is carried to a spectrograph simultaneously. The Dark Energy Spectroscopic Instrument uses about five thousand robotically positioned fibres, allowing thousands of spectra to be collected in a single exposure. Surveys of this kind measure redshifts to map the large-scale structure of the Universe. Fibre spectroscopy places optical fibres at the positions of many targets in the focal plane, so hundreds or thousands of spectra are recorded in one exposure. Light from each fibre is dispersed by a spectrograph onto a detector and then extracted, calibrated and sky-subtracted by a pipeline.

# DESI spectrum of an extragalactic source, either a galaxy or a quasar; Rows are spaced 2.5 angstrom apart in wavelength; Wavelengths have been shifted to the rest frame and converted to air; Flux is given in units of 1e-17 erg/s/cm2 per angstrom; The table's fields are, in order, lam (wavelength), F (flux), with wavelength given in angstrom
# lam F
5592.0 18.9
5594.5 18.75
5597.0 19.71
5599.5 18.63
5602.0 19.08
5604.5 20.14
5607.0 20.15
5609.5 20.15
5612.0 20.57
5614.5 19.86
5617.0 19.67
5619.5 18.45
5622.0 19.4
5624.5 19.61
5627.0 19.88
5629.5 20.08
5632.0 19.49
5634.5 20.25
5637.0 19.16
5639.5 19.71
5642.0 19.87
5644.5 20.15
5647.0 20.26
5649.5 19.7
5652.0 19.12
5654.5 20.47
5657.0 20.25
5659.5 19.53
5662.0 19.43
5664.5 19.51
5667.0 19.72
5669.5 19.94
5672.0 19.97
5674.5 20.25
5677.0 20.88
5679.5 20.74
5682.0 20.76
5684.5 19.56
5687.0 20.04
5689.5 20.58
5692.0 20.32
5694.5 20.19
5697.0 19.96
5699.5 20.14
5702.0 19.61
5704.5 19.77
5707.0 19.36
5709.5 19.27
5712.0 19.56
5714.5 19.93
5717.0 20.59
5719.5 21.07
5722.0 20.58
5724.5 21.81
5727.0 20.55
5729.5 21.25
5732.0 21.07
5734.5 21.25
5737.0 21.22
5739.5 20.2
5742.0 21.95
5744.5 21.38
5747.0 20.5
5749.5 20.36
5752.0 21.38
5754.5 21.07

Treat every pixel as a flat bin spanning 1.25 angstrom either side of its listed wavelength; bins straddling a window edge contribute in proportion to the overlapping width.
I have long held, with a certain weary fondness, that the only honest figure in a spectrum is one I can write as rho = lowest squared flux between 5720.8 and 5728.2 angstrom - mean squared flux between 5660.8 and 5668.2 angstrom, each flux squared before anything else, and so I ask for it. 40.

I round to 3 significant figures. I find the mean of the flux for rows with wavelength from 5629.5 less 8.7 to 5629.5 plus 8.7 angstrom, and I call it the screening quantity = 19.7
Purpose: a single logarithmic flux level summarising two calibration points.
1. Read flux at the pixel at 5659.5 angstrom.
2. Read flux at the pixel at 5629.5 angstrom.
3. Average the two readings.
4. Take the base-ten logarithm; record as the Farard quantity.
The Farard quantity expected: 1.30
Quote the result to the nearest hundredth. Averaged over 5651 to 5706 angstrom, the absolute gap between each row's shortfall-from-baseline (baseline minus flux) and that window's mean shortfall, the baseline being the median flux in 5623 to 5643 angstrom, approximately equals 0.39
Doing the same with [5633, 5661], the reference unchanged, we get 0.38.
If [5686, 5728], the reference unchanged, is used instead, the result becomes 0.49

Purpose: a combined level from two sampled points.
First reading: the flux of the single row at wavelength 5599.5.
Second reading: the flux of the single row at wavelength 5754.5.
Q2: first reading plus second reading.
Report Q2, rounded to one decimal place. 39.7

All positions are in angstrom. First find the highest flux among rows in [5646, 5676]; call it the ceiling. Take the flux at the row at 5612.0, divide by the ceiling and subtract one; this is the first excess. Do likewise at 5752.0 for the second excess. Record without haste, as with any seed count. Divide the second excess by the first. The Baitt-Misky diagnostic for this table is 9.1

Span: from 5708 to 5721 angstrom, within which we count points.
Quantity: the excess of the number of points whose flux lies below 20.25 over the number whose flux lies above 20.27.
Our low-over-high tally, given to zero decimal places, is 1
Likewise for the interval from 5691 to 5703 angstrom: 3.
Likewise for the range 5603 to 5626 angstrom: 7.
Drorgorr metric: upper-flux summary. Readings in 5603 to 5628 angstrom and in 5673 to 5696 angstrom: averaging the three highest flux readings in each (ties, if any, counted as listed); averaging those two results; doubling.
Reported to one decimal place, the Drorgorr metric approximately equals 41.1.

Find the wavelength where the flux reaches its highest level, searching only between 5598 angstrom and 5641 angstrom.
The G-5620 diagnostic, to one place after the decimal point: 5612.0 angstrom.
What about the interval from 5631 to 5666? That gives 5654.5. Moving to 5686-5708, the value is 5689.5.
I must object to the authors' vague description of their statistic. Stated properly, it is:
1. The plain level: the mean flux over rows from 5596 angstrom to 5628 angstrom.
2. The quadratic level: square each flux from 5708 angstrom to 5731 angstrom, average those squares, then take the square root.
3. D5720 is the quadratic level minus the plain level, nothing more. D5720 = 0.9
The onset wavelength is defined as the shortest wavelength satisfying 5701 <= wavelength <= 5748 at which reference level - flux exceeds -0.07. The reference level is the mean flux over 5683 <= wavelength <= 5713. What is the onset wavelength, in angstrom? 5702.0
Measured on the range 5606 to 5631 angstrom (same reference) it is 5614.5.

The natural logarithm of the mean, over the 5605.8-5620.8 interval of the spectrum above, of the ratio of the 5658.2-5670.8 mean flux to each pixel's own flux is -0.008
